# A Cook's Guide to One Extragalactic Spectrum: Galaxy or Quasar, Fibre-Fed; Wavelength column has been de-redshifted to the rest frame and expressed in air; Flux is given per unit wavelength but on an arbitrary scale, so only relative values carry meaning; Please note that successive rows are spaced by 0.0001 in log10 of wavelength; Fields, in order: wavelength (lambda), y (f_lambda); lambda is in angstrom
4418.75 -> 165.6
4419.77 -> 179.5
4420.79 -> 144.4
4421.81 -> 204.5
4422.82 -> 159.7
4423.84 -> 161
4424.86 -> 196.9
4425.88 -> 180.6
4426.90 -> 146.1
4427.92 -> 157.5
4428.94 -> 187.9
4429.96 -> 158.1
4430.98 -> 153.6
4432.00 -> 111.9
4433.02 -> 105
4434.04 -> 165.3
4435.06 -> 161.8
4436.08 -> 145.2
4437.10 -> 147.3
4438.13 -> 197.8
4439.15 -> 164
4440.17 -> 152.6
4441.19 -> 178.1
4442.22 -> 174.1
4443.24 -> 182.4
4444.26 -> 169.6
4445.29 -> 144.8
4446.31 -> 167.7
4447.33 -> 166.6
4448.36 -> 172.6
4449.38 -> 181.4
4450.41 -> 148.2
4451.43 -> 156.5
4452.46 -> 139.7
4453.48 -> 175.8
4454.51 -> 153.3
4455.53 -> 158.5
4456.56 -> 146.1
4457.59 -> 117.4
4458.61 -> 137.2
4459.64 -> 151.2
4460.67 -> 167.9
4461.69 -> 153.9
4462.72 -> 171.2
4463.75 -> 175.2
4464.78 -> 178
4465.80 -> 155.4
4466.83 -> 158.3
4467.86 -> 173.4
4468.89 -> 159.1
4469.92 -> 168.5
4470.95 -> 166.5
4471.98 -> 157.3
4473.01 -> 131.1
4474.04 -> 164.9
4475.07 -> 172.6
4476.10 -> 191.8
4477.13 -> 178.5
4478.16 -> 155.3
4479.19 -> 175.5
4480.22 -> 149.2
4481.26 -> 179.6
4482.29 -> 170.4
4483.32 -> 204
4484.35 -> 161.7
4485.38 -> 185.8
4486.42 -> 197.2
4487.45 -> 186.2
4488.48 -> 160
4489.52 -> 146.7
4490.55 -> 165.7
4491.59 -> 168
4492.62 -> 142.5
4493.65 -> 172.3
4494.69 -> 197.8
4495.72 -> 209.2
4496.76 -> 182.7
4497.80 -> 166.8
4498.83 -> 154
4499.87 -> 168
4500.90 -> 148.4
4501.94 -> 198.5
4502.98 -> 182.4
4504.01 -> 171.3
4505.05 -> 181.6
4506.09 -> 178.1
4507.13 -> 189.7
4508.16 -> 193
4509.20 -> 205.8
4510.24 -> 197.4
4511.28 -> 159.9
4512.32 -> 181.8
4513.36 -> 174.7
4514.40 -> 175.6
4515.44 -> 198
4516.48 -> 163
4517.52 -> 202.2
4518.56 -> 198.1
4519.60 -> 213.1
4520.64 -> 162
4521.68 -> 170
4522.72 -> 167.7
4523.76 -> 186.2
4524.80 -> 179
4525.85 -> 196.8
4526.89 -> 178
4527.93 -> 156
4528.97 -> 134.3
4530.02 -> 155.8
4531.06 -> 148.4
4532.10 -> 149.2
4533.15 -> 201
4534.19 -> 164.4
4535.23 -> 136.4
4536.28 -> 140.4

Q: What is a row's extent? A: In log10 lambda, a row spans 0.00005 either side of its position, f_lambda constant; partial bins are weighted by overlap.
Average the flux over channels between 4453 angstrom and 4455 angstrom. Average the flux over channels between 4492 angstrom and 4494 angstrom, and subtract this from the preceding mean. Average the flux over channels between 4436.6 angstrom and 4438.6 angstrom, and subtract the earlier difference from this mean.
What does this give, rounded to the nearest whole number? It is 165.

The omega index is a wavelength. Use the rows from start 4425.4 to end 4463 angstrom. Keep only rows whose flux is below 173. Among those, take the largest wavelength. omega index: 4462.72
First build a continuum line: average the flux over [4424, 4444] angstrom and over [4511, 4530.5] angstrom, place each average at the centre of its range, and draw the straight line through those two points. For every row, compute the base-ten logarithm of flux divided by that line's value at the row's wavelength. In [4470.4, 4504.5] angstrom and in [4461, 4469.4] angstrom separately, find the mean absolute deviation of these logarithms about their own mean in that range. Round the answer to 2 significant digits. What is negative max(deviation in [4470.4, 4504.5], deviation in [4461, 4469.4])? -0.037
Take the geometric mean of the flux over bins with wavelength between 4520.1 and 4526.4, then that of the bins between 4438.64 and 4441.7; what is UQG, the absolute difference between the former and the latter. 12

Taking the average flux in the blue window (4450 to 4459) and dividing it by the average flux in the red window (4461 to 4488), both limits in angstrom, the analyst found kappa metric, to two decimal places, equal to 0.87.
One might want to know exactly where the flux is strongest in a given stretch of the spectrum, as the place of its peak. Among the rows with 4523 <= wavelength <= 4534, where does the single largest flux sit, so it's 4533.15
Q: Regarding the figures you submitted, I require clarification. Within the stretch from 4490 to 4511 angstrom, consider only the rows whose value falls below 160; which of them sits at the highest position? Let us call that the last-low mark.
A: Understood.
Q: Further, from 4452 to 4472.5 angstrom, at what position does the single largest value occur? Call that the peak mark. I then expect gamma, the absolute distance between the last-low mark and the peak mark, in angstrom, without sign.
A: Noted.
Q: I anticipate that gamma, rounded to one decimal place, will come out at 36.1 angstrom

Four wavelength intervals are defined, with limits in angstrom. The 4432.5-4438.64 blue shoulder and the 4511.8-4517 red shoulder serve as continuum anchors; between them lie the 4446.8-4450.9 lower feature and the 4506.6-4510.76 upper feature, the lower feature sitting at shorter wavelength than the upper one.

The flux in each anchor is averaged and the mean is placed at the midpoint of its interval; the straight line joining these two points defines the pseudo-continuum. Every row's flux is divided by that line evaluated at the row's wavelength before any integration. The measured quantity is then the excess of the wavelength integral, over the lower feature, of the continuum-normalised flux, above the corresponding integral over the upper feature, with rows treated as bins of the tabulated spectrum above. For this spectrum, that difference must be -0.28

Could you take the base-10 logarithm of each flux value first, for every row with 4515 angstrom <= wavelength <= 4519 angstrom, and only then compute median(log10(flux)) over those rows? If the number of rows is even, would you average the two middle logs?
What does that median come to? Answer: 2.30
